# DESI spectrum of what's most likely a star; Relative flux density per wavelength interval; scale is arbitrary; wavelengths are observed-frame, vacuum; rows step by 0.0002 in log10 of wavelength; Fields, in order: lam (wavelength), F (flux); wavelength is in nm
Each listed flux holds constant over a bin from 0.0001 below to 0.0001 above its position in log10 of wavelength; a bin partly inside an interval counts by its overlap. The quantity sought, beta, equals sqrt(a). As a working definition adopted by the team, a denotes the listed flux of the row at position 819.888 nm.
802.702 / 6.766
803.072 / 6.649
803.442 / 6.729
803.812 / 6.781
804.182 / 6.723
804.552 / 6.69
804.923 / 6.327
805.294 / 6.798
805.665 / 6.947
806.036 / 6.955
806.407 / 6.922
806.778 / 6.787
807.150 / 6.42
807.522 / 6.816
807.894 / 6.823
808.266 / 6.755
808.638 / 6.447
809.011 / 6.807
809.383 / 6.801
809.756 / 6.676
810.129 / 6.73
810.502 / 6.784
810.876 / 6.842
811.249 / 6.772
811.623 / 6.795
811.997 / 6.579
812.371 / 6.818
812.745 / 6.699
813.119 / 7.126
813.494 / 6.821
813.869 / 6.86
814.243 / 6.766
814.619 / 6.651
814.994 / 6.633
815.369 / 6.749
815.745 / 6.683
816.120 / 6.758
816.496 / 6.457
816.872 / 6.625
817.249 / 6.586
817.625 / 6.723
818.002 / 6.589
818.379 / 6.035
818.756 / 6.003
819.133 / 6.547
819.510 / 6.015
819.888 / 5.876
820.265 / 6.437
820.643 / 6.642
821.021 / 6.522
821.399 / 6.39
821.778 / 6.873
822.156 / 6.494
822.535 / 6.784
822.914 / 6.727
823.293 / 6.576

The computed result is 2.42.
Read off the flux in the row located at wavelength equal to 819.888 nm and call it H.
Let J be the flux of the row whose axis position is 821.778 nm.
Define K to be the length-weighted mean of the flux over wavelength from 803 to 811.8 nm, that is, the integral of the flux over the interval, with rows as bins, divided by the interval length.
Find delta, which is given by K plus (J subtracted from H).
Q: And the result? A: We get 5.7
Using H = 5.876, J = 6.873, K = 6.74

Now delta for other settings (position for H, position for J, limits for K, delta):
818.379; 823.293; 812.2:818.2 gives 6.2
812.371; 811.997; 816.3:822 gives 6.7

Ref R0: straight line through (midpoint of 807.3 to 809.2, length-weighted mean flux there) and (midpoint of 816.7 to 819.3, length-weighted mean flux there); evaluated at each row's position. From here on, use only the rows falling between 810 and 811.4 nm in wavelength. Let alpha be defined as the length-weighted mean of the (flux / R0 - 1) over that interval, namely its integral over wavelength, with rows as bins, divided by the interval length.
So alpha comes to 0.020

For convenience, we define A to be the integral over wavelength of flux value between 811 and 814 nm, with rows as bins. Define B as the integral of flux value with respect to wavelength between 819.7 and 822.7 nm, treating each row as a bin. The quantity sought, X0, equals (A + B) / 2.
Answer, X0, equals 20.0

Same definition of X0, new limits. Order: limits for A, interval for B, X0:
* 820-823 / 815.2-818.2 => 19.8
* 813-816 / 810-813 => 20.3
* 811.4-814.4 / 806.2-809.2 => 20.3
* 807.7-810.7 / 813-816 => 20.3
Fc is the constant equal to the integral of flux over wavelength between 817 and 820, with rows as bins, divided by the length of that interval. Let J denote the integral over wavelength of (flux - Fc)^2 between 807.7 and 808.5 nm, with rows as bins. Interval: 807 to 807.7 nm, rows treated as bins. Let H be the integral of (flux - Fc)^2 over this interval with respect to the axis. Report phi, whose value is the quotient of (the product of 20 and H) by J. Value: 11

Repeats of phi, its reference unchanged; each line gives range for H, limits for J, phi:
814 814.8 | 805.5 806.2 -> 10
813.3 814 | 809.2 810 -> 27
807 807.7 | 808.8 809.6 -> 10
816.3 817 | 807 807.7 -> 8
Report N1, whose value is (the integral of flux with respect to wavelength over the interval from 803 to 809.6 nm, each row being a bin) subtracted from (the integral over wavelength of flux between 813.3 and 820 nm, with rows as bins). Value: -0.7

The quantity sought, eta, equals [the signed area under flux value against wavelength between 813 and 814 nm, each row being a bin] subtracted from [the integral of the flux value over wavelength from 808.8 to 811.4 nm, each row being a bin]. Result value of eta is 11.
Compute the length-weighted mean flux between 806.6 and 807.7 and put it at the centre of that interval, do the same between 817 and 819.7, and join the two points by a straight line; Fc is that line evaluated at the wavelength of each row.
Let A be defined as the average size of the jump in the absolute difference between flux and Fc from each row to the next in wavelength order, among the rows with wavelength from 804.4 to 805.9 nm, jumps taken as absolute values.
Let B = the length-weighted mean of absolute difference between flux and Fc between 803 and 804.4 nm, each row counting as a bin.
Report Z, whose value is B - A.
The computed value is -0.23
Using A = 0.28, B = 0.05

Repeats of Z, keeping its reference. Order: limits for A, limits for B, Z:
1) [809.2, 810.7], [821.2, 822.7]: 0.29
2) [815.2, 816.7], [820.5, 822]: 0.18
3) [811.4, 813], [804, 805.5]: -0.05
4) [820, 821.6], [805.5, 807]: 0.06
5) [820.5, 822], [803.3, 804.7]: -0.21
